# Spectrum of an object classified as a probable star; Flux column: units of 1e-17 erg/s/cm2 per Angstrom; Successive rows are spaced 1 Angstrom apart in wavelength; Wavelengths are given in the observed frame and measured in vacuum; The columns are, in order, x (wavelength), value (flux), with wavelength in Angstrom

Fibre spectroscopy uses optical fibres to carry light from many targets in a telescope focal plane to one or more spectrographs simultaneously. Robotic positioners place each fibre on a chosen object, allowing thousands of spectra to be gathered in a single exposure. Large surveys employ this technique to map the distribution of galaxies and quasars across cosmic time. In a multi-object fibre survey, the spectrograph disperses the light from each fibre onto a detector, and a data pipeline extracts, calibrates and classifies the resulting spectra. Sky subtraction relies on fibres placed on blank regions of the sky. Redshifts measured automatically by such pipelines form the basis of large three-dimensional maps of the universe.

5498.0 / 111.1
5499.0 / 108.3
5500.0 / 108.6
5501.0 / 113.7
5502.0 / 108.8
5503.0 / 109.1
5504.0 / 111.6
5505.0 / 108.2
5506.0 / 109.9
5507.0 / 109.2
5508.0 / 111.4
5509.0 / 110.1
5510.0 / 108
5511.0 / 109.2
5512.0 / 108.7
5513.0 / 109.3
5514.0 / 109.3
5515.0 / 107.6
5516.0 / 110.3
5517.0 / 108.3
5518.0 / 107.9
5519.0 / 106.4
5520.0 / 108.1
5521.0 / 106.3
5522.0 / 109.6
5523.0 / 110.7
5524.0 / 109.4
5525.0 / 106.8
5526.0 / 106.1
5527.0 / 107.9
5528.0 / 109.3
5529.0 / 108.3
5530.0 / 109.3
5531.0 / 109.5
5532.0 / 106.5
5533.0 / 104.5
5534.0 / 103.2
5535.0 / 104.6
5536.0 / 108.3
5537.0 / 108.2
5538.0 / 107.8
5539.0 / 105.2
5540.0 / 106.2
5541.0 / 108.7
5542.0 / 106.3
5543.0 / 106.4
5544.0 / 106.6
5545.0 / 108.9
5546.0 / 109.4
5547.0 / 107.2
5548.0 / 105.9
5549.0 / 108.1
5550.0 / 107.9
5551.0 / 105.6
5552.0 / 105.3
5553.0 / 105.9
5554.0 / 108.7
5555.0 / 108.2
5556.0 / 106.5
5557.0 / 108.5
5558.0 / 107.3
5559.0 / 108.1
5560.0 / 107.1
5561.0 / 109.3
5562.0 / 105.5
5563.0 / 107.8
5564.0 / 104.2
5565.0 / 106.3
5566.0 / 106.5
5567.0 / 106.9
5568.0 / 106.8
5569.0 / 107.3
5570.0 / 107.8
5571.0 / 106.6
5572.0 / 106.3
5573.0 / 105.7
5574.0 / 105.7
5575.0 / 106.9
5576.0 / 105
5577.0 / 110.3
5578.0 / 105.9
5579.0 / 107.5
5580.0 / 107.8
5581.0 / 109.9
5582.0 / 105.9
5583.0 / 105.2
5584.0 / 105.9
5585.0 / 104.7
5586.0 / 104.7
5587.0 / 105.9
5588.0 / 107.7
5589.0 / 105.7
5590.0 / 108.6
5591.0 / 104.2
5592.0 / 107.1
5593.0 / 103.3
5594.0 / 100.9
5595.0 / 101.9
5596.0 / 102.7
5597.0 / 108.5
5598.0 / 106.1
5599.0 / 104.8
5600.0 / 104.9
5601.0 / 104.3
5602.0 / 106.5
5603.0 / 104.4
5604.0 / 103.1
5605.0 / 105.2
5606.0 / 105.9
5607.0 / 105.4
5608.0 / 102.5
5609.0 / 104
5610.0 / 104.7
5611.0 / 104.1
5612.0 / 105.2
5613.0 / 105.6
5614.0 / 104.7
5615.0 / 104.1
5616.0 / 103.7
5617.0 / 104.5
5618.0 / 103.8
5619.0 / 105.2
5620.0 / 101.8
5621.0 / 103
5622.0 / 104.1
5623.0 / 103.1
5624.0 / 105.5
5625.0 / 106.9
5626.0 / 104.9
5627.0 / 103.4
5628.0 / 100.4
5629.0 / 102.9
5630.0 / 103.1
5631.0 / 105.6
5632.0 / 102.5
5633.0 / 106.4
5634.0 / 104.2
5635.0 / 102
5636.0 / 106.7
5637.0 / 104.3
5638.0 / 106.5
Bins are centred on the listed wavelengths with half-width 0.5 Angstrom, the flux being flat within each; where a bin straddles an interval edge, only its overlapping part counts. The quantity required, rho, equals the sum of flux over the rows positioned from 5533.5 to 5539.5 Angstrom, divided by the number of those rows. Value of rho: 106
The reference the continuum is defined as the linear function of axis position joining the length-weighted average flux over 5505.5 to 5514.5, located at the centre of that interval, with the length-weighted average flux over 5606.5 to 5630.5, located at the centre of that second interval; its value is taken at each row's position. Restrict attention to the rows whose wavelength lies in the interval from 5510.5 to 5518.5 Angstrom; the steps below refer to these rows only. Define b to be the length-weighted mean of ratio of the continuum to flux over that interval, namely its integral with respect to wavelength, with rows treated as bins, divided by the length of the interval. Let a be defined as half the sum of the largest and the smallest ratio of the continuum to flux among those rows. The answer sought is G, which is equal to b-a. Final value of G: 0.0015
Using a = 1.00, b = 1.00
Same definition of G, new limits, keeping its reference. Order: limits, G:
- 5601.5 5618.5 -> -0.0032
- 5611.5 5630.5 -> -0.0014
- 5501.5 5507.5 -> 0.0038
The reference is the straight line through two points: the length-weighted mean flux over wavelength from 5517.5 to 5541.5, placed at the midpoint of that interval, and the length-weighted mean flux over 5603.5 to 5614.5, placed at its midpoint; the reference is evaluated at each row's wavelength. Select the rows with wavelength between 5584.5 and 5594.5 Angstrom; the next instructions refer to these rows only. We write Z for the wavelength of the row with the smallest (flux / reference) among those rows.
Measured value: 5594.0 Angstrom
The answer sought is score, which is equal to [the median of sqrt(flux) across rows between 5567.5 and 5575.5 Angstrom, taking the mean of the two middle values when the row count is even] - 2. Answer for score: 8.33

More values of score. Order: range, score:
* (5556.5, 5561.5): 8.40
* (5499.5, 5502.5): 8.43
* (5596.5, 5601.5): 8.24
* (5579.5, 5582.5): 8.38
